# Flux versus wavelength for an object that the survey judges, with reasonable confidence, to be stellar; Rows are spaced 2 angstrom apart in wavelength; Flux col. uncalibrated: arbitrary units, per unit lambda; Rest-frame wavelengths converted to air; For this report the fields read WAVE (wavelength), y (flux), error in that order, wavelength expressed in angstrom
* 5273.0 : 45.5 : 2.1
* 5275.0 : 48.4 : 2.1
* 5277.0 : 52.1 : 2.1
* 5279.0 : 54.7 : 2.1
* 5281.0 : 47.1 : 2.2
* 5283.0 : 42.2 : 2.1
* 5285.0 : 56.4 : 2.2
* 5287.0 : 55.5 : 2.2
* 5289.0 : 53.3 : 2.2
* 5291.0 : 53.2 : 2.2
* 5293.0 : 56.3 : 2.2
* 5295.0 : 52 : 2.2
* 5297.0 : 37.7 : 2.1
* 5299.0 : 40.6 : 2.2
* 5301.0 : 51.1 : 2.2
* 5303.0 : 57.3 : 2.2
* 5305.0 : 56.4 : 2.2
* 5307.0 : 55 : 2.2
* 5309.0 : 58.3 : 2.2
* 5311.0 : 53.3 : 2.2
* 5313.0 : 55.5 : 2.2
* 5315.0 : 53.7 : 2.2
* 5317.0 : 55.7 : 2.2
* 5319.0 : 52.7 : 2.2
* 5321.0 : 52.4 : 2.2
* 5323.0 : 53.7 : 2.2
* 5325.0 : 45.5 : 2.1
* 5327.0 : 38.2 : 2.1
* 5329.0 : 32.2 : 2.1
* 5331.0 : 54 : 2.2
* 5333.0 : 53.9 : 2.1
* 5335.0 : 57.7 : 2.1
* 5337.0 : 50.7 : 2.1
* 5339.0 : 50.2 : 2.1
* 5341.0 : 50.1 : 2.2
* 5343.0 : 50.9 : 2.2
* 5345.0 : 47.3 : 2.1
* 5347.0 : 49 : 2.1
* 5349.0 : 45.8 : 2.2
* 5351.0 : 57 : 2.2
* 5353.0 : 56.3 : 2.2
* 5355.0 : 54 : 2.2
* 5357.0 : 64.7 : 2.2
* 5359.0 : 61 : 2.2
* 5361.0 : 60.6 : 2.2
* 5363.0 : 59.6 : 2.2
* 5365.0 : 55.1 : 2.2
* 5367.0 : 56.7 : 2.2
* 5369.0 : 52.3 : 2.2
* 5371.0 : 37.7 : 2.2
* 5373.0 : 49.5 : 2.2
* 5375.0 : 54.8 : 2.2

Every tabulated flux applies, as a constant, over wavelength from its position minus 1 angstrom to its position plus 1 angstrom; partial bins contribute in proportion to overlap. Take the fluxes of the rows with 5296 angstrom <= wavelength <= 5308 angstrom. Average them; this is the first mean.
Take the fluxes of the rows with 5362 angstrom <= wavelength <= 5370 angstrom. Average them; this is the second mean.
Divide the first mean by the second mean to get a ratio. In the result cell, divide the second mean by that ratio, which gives 63.0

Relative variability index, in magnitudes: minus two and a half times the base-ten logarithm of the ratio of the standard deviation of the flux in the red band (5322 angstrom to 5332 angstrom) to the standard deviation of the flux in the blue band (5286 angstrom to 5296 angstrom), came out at -1.8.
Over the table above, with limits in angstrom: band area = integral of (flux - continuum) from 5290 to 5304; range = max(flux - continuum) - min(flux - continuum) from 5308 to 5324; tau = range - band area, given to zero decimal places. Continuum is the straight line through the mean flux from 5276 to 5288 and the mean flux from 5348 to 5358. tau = 41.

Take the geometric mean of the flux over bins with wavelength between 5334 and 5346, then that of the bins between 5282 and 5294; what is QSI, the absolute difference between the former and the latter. 1.5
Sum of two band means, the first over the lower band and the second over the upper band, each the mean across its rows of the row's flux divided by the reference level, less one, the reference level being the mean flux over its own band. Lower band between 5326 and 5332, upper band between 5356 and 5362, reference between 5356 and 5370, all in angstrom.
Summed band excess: -0.232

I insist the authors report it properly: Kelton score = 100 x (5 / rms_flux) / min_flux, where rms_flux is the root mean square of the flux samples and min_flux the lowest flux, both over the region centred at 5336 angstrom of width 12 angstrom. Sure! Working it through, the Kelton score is 0.19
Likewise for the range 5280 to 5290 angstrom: 0.23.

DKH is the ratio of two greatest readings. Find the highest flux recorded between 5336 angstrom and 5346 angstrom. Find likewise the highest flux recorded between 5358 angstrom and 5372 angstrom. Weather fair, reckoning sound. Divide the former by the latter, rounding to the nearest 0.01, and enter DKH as 0.83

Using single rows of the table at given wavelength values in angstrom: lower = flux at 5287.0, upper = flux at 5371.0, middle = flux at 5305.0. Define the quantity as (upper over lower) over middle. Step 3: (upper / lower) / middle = 0.012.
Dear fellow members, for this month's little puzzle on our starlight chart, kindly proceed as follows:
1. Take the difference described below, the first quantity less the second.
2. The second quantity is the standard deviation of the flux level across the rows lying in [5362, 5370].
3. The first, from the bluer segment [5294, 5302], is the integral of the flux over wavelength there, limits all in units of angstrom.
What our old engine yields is 360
